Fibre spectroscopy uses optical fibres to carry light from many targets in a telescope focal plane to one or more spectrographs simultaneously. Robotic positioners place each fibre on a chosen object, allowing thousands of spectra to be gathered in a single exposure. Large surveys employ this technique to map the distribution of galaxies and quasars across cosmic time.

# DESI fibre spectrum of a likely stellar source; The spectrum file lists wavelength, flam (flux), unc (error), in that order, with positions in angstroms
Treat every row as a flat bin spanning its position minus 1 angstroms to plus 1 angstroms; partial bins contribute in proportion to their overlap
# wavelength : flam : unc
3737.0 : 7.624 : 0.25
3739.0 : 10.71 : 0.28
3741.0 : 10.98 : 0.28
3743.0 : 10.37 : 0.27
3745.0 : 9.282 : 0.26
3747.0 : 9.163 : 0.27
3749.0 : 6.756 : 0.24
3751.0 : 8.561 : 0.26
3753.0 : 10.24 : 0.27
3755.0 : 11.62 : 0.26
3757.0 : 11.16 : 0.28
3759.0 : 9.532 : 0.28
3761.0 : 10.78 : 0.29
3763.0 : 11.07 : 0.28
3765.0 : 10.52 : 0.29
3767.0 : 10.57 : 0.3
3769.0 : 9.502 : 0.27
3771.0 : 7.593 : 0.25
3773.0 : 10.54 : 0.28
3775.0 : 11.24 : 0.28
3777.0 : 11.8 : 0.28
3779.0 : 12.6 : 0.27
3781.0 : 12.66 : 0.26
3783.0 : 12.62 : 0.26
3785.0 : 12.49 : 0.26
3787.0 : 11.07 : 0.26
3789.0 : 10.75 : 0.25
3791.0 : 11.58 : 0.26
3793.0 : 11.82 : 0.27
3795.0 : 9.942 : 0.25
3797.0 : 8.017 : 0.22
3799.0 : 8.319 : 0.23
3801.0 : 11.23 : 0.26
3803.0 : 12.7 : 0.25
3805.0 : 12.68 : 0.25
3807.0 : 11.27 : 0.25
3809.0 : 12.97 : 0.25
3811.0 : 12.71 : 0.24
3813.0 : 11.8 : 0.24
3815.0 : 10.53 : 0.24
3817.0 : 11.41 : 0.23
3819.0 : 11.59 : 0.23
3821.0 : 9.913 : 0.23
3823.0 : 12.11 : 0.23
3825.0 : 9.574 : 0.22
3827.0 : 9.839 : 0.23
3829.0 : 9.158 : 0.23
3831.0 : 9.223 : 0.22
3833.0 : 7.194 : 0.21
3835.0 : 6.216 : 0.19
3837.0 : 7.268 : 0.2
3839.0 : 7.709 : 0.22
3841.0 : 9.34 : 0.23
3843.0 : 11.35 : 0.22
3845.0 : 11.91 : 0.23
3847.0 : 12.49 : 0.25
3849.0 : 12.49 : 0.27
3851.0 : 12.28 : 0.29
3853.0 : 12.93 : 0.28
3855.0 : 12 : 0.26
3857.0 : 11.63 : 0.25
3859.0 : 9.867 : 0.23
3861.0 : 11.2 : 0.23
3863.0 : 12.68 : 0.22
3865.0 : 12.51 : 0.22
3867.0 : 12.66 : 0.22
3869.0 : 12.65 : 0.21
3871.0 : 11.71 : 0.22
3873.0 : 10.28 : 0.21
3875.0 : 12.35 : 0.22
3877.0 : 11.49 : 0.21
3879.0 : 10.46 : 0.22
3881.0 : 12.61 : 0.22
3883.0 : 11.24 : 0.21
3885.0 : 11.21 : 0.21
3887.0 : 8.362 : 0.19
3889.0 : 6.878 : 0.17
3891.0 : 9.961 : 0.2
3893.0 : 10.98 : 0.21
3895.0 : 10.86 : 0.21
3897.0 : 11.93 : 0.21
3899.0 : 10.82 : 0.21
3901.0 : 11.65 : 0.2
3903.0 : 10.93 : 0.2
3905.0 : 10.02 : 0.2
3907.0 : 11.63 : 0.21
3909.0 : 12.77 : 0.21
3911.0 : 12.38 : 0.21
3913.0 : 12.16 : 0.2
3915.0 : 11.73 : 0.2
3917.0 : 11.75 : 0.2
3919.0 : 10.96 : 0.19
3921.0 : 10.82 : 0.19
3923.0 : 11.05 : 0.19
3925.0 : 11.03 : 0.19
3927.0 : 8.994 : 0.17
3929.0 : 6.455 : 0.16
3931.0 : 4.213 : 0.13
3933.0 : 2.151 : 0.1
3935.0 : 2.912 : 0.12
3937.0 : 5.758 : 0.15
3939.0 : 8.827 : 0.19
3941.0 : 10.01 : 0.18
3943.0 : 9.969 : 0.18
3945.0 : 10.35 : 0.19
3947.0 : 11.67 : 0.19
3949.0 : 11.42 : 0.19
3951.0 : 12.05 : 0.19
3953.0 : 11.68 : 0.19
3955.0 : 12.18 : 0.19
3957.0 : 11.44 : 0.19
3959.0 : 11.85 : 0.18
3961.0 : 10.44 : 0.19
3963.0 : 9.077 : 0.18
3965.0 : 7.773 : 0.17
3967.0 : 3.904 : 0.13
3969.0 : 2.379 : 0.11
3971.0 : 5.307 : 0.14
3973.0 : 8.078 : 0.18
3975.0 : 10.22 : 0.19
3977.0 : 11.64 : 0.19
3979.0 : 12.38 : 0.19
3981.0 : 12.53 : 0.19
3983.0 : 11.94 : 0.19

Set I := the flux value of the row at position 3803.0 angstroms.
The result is 12.7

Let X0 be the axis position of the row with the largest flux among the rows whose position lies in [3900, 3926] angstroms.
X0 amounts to 3909.0 angstroms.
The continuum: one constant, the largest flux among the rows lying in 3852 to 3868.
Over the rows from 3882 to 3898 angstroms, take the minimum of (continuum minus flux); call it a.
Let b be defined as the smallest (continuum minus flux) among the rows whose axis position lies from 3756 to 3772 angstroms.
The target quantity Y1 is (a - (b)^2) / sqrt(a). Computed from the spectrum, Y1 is -2.1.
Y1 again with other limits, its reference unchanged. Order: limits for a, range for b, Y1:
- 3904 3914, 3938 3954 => -1.5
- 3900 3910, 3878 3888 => 0.1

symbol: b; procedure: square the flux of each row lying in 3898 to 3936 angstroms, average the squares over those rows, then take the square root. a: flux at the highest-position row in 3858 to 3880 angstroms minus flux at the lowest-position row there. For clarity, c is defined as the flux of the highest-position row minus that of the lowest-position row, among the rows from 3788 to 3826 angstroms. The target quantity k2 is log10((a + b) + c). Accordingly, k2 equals 0.98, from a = 0.6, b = 10.2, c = -1.2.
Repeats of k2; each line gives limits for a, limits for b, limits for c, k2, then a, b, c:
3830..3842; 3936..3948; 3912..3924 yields 0.94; 0.1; 9.6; -1.1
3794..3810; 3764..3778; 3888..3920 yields 1.24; 3.0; 10.3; 4.1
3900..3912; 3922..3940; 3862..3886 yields 0.83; 0.7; 7.5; -1.5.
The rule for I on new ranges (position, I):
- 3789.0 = 10.75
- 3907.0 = 11.63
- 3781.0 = 12.66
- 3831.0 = 9.223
